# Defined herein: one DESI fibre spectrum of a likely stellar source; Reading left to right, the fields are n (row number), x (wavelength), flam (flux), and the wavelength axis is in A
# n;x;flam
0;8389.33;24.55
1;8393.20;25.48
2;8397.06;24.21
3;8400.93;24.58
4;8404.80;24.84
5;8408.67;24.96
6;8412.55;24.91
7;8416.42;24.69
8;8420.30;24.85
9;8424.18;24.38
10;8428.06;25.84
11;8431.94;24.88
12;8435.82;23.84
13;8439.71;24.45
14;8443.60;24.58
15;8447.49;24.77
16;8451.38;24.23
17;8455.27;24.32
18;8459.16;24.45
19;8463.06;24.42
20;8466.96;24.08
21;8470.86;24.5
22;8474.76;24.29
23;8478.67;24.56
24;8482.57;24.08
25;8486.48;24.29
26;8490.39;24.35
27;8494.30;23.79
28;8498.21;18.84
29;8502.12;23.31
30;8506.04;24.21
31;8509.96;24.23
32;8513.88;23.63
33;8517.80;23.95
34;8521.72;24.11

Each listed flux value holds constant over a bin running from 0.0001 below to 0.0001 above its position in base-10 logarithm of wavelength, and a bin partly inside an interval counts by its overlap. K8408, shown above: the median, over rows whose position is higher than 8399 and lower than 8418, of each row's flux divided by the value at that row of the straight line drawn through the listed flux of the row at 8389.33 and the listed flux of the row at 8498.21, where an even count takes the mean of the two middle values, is 1.06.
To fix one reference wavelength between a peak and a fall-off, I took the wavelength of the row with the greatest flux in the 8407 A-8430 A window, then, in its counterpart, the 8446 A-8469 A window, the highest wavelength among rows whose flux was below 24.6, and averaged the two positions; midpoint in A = 8447.5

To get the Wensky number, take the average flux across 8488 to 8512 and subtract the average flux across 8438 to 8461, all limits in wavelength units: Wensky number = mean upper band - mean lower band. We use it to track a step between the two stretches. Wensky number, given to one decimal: -1.3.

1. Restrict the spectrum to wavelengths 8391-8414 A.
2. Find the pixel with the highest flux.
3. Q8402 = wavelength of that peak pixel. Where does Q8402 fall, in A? 8393.20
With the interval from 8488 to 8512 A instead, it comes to 8490.39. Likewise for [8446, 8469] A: 8447.49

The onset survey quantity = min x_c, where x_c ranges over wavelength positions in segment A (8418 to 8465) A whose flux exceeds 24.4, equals 8420.30 A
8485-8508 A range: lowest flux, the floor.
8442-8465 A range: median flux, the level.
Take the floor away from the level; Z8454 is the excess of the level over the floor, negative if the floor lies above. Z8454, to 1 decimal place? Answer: 5.6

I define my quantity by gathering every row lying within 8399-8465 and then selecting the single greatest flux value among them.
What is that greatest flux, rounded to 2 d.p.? 25.84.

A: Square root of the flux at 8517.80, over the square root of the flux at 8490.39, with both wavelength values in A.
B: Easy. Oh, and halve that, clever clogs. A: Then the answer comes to 0.496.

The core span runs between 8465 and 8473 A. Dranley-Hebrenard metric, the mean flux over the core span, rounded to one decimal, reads 24.3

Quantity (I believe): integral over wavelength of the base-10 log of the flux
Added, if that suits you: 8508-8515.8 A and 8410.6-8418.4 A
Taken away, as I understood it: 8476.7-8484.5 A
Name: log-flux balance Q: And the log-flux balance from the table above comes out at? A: 10.8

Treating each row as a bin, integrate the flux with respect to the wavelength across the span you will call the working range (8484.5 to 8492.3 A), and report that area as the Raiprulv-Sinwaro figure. 190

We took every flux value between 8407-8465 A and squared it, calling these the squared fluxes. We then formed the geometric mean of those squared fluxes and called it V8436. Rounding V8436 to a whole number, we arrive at 607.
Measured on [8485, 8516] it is 541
